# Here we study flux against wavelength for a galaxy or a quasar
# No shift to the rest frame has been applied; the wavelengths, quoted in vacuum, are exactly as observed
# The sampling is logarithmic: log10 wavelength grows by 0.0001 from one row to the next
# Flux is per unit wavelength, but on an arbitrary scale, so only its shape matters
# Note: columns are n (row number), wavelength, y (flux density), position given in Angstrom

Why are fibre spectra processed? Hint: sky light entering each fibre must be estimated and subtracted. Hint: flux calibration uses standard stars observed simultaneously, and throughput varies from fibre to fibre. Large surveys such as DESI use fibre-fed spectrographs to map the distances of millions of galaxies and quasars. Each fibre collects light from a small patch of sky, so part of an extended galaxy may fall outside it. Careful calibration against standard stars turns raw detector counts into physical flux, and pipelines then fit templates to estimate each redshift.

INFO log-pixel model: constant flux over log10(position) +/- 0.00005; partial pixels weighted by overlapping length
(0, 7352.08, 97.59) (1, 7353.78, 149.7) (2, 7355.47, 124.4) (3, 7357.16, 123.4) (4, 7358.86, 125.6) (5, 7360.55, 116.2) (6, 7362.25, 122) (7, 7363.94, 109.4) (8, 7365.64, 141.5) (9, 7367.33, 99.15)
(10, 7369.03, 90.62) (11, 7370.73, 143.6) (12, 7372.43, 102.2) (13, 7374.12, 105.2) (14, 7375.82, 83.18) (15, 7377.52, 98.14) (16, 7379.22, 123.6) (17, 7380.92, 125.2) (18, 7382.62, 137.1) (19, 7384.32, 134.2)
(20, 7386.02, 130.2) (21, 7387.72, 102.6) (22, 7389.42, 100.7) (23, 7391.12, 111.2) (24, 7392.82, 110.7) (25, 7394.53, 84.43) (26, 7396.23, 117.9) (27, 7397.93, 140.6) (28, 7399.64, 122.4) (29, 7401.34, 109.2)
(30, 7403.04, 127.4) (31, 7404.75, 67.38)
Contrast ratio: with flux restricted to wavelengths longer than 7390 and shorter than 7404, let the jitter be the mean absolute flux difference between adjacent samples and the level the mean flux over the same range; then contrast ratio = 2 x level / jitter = 12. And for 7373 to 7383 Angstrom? 15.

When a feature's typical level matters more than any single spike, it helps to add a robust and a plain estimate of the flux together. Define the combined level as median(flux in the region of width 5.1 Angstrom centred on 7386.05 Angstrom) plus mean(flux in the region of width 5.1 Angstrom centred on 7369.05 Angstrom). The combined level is 241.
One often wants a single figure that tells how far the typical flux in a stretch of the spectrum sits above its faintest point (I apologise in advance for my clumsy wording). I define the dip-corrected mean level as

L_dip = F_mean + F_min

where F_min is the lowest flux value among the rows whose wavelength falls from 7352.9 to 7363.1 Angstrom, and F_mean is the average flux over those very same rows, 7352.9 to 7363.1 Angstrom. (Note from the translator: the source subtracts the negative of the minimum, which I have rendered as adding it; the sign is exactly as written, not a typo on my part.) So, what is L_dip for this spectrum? 243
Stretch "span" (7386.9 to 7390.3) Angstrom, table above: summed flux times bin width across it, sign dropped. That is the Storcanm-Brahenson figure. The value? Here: 346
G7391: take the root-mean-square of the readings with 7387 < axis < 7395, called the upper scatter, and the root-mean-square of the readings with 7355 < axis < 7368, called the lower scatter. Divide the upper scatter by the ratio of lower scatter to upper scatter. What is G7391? 87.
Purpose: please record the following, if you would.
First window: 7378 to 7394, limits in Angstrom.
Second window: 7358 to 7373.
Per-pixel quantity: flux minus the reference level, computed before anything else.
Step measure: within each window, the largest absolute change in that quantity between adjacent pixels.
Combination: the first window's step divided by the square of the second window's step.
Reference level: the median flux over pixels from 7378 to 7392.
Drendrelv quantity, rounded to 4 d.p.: 0.0098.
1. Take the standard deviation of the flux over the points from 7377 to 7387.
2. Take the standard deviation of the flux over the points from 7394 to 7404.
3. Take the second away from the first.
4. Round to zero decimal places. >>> -5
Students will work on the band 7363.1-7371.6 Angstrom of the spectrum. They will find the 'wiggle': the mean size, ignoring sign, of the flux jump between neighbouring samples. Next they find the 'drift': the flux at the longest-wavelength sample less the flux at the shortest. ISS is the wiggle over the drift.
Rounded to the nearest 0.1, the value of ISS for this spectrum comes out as 1.0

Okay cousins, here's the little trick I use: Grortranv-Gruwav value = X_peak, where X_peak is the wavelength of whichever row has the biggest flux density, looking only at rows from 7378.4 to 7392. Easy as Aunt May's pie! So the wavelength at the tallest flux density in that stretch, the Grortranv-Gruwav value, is 7382.62 Angstrom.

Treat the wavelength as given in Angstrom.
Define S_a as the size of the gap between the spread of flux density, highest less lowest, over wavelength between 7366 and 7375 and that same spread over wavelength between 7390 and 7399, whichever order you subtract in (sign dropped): 3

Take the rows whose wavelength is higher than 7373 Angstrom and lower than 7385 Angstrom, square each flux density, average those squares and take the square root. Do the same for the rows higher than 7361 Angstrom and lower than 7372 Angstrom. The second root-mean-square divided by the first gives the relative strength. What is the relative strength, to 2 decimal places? 1.02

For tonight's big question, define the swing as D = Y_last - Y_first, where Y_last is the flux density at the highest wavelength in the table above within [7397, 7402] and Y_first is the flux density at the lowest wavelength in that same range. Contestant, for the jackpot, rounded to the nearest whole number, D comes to -31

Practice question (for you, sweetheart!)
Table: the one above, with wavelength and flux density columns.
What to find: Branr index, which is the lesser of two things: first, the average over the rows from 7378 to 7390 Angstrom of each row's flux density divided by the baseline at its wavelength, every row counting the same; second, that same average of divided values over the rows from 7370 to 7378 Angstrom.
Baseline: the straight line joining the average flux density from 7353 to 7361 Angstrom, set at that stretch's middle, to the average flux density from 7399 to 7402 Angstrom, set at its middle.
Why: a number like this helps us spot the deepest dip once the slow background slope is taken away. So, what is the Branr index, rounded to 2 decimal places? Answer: 0.86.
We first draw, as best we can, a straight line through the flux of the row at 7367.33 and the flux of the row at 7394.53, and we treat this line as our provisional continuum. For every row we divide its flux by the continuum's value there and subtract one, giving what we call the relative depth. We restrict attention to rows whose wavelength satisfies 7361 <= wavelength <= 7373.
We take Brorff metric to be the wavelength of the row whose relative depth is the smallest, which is 7369.03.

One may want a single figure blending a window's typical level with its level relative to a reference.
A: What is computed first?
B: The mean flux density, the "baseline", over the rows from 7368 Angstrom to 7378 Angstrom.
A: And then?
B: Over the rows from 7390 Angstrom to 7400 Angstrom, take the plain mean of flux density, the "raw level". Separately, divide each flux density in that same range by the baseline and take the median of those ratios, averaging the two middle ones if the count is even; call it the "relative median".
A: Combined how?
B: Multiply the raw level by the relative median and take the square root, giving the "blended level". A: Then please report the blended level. 11.2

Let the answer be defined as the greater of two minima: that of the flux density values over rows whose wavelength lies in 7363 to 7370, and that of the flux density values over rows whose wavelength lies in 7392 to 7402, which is 91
